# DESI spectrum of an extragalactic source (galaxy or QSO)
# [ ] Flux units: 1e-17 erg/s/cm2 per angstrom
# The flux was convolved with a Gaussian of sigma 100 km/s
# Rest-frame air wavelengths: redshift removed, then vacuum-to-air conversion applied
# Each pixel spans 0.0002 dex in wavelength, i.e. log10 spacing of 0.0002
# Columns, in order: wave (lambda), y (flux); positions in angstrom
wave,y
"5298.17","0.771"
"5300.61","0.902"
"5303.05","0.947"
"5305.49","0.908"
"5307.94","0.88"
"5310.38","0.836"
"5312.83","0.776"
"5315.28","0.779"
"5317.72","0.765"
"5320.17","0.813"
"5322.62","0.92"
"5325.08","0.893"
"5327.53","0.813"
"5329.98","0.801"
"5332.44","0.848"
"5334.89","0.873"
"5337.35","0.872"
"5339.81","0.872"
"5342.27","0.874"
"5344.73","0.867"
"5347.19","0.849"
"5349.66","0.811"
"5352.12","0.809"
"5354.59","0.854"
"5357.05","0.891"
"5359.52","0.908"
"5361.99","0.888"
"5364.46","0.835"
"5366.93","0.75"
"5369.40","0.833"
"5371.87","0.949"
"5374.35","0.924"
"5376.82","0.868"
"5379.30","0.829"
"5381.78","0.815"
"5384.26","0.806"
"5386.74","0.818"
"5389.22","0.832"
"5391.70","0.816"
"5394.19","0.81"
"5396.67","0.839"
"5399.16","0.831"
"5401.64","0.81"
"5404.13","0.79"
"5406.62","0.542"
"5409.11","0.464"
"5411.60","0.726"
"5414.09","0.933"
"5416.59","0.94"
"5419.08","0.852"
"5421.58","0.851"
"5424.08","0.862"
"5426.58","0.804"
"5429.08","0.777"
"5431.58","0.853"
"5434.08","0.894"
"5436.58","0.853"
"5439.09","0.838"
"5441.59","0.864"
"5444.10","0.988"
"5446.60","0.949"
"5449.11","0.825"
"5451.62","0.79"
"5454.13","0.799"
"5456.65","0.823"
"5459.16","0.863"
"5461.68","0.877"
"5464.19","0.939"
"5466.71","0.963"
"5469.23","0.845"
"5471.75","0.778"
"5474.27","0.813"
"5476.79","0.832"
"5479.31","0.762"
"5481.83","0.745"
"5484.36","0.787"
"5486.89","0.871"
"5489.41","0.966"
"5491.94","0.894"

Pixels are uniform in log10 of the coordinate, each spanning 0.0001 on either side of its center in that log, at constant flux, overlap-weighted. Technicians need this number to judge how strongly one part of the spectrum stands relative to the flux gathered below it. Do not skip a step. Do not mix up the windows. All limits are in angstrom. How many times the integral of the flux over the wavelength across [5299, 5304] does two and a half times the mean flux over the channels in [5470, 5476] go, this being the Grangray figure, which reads 0.44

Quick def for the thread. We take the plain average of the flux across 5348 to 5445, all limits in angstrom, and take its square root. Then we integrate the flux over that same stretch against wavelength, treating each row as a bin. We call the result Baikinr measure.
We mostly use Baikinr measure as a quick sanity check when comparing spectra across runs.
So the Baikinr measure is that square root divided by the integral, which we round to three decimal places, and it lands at 0.011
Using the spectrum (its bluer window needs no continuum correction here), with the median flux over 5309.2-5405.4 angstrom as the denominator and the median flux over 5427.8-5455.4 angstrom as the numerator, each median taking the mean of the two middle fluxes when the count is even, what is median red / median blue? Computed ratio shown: 1.02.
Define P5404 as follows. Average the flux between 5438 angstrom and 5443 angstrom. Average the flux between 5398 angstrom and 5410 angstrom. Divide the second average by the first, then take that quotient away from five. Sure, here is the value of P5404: 4.19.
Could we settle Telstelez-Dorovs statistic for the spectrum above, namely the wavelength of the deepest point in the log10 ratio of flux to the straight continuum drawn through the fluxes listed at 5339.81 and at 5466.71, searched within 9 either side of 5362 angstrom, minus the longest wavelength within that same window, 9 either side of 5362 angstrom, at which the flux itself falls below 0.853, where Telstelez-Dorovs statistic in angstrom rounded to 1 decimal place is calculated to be -2.5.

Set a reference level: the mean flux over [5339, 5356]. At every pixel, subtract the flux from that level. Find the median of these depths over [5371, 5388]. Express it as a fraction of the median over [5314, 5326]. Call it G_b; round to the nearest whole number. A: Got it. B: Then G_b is 1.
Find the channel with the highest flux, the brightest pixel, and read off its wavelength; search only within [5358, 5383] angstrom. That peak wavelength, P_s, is 5371.87 angstrom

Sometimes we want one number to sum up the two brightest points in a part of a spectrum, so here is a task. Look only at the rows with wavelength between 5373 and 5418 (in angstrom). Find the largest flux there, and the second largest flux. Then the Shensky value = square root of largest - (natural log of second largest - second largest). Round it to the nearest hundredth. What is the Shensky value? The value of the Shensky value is 1.97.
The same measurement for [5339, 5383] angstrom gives 1.98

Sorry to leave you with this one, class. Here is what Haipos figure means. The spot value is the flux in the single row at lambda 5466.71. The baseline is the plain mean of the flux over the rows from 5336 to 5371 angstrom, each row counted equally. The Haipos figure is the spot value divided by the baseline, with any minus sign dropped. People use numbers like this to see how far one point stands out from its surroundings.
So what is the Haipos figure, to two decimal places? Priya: 1.13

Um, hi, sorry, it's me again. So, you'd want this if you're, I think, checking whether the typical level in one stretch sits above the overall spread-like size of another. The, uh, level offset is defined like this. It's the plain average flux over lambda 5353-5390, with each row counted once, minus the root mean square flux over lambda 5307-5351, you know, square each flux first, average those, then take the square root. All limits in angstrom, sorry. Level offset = 0.01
